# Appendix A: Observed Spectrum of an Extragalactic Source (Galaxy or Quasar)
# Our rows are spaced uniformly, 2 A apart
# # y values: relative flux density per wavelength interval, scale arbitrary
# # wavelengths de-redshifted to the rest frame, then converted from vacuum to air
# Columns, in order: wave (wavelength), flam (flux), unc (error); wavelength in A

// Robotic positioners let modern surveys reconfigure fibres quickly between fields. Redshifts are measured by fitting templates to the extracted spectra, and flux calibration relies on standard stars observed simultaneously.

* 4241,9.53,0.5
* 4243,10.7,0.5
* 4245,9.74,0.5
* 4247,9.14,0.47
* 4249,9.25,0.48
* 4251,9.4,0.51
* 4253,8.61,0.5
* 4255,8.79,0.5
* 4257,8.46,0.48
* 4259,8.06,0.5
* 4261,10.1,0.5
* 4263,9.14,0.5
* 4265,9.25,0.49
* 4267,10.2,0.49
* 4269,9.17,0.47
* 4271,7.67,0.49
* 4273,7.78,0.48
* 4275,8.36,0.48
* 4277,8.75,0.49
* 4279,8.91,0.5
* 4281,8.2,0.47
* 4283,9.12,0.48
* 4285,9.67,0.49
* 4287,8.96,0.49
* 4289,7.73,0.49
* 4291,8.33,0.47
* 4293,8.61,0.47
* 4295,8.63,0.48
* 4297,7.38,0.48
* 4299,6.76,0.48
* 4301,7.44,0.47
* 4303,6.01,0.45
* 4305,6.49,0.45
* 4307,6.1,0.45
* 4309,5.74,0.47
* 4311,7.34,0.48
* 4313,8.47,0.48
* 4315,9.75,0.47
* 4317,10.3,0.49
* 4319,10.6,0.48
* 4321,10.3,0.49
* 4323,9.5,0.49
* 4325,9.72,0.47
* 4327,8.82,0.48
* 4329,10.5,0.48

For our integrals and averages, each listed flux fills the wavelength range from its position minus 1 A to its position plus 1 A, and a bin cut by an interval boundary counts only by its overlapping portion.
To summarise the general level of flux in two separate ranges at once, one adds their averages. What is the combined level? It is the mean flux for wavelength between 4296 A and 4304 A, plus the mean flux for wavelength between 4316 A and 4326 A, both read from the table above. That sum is 17.0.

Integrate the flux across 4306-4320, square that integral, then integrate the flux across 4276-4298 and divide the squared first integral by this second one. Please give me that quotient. 72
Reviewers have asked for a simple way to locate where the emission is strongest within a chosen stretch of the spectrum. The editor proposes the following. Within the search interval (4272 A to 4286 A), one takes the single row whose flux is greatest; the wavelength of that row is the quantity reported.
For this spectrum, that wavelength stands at 4285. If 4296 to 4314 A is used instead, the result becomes 4313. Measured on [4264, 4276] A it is 4267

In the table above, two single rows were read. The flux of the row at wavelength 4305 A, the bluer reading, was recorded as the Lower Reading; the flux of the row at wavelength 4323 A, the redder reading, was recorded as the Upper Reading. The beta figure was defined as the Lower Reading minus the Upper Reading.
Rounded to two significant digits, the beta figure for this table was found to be -3.0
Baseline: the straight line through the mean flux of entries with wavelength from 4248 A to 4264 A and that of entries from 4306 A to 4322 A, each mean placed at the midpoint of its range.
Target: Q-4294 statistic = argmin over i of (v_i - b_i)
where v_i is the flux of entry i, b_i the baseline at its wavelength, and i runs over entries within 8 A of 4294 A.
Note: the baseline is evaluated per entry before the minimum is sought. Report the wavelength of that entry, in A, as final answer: 4299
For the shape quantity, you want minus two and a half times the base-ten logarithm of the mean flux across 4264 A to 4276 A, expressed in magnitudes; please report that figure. -2.35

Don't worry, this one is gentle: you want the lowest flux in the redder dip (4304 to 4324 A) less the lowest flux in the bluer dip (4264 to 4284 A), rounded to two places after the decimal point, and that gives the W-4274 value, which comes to -1.93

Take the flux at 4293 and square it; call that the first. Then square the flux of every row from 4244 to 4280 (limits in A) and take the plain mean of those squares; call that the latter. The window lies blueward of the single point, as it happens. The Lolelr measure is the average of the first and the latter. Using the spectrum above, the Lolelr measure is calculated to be 77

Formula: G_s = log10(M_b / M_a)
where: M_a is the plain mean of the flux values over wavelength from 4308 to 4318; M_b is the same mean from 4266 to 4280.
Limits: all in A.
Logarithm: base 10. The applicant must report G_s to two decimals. 0.02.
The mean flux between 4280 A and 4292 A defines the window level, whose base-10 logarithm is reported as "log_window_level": 0.938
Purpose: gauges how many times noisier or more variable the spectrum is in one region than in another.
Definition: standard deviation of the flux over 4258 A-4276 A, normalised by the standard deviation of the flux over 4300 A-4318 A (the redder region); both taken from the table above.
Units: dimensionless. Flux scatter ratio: 0.567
